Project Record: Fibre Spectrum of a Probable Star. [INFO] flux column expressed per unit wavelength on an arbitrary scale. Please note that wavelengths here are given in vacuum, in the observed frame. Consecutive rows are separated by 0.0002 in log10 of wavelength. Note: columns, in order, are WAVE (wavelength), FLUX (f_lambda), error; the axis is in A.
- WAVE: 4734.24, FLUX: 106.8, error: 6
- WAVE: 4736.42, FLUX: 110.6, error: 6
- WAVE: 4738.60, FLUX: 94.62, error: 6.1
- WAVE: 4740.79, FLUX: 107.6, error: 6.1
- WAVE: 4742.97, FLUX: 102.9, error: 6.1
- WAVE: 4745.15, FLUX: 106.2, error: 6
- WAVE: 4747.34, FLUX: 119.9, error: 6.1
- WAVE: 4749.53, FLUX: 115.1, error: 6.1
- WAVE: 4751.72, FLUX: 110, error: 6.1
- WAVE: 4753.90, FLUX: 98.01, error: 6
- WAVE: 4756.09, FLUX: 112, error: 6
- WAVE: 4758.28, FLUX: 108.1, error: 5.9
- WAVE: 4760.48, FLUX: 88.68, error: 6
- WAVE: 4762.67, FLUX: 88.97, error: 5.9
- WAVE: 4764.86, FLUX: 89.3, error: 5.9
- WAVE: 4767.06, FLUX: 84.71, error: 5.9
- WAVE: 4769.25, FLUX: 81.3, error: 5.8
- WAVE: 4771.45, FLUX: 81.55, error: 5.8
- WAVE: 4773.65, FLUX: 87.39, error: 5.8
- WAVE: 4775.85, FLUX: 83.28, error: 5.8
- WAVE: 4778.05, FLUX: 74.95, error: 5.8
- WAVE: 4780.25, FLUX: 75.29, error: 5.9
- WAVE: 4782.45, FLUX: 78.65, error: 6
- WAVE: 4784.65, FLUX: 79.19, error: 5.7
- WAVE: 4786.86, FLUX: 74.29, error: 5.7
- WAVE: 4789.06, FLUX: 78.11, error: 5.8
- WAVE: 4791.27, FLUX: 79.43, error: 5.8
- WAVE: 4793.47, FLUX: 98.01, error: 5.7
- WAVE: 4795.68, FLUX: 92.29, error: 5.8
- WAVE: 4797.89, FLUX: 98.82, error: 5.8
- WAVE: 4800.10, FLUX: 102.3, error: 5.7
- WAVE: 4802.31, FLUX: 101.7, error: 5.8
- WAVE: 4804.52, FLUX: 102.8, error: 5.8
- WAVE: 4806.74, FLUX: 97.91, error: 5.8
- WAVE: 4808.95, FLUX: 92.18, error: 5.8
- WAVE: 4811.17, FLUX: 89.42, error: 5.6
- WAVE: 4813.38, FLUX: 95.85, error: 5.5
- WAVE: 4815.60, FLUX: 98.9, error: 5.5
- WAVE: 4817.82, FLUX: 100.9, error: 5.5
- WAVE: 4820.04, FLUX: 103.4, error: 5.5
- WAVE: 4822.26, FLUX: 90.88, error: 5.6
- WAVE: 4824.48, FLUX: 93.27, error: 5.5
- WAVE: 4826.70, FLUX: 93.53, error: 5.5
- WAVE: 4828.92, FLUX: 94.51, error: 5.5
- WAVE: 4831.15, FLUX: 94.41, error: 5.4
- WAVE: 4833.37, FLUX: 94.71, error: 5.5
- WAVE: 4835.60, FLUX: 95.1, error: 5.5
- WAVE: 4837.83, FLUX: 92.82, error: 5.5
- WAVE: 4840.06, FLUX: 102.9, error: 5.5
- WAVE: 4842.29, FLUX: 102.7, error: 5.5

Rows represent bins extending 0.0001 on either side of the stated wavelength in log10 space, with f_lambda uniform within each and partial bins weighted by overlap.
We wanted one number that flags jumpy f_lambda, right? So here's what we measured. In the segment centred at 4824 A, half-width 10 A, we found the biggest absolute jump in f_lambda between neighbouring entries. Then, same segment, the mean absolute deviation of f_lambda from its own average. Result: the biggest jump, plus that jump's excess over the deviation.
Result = 22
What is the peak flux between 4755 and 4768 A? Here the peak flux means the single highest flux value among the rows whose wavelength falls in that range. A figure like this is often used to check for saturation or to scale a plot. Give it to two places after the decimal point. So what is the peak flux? 112.00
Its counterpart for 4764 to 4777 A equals 89.30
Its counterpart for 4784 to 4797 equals 98.01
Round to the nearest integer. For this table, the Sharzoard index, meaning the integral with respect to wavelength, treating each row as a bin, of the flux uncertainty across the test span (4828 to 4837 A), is 49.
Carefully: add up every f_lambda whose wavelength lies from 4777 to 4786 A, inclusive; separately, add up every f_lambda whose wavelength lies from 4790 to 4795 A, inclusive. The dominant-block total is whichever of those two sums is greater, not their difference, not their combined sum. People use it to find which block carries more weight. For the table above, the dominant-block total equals 308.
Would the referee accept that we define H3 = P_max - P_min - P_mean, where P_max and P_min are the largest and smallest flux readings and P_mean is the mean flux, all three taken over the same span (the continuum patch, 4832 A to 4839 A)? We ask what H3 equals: -92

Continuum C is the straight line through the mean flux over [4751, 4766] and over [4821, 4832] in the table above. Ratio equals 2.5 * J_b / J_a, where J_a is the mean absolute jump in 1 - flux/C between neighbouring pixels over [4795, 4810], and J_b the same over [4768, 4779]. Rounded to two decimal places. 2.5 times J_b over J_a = 3.04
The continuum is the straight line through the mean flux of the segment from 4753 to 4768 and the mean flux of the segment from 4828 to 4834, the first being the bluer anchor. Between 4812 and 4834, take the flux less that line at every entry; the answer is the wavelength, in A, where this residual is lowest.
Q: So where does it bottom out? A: 4822.26 A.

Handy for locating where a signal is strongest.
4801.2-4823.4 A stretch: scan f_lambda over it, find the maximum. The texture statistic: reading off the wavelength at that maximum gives 4820.04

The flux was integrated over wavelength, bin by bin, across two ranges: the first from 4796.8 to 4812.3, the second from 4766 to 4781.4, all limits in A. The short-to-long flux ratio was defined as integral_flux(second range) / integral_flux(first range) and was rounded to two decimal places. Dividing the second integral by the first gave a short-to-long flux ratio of 0.82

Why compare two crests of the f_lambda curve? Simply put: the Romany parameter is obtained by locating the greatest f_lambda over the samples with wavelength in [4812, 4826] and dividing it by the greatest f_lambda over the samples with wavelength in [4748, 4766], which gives 0.90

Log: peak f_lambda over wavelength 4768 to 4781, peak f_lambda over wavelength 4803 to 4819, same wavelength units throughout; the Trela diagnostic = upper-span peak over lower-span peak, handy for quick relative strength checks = 1.18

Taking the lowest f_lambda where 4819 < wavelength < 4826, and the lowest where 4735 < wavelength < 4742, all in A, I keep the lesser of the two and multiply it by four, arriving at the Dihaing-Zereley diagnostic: 364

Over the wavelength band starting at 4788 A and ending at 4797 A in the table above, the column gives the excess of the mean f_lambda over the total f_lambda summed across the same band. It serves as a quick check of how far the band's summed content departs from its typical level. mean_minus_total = -261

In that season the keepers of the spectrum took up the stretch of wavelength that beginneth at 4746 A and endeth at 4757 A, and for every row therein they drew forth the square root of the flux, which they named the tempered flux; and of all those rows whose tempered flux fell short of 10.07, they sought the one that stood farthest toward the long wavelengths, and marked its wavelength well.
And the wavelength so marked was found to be 4753.90 A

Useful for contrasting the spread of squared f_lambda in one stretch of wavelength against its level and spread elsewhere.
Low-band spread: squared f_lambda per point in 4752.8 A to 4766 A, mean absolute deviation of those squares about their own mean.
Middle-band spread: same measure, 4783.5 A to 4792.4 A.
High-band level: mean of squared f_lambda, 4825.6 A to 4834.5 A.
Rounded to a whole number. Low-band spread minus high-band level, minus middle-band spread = -7476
